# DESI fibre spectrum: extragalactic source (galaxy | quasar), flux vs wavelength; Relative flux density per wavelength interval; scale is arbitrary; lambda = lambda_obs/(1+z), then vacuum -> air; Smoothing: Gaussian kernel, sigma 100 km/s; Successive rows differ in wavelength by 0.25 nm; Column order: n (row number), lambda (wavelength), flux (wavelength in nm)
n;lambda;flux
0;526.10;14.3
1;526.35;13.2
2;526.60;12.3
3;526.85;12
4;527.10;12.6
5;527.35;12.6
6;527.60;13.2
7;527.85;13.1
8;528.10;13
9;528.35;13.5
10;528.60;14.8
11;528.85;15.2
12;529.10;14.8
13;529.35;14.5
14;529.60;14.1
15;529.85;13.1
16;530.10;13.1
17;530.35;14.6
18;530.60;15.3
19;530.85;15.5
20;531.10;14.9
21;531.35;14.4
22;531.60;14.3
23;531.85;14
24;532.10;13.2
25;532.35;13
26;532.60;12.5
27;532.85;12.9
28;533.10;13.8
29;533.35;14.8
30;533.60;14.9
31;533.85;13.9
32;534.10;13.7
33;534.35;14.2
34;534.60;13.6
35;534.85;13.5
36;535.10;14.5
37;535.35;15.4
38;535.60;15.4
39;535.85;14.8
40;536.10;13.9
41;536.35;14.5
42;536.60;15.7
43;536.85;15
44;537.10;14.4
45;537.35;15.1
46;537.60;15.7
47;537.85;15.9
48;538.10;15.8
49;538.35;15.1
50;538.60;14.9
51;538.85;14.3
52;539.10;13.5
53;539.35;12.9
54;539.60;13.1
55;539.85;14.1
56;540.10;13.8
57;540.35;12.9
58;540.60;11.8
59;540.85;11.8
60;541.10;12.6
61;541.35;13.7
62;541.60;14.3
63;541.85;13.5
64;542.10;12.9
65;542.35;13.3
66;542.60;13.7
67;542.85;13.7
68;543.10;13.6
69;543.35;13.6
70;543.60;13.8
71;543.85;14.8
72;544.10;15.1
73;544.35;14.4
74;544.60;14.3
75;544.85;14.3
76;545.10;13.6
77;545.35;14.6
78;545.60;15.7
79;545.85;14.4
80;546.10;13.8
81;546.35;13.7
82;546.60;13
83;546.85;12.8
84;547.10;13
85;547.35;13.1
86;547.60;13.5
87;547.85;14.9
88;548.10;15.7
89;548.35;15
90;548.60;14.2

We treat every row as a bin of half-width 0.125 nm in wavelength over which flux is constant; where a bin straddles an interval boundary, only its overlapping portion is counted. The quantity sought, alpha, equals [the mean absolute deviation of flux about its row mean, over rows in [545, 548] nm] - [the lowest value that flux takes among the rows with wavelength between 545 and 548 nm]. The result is -12.1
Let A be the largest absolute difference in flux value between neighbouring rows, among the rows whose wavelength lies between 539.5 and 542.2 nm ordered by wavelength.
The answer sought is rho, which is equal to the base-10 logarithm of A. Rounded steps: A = 1.10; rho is 0.04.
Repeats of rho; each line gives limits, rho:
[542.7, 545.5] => 0.00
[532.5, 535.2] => 0.00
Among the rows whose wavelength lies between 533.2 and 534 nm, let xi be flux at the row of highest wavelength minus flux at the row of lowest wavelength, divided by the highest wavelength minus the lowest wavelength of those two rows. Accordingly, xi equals -1.8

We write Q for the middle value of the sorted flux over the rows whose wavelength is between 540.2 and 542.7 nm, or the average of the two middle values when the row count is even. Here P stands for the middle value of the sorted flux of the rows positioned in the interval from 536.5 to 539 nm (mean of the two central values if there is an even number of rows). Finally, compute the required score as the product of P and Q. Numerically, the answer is 198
